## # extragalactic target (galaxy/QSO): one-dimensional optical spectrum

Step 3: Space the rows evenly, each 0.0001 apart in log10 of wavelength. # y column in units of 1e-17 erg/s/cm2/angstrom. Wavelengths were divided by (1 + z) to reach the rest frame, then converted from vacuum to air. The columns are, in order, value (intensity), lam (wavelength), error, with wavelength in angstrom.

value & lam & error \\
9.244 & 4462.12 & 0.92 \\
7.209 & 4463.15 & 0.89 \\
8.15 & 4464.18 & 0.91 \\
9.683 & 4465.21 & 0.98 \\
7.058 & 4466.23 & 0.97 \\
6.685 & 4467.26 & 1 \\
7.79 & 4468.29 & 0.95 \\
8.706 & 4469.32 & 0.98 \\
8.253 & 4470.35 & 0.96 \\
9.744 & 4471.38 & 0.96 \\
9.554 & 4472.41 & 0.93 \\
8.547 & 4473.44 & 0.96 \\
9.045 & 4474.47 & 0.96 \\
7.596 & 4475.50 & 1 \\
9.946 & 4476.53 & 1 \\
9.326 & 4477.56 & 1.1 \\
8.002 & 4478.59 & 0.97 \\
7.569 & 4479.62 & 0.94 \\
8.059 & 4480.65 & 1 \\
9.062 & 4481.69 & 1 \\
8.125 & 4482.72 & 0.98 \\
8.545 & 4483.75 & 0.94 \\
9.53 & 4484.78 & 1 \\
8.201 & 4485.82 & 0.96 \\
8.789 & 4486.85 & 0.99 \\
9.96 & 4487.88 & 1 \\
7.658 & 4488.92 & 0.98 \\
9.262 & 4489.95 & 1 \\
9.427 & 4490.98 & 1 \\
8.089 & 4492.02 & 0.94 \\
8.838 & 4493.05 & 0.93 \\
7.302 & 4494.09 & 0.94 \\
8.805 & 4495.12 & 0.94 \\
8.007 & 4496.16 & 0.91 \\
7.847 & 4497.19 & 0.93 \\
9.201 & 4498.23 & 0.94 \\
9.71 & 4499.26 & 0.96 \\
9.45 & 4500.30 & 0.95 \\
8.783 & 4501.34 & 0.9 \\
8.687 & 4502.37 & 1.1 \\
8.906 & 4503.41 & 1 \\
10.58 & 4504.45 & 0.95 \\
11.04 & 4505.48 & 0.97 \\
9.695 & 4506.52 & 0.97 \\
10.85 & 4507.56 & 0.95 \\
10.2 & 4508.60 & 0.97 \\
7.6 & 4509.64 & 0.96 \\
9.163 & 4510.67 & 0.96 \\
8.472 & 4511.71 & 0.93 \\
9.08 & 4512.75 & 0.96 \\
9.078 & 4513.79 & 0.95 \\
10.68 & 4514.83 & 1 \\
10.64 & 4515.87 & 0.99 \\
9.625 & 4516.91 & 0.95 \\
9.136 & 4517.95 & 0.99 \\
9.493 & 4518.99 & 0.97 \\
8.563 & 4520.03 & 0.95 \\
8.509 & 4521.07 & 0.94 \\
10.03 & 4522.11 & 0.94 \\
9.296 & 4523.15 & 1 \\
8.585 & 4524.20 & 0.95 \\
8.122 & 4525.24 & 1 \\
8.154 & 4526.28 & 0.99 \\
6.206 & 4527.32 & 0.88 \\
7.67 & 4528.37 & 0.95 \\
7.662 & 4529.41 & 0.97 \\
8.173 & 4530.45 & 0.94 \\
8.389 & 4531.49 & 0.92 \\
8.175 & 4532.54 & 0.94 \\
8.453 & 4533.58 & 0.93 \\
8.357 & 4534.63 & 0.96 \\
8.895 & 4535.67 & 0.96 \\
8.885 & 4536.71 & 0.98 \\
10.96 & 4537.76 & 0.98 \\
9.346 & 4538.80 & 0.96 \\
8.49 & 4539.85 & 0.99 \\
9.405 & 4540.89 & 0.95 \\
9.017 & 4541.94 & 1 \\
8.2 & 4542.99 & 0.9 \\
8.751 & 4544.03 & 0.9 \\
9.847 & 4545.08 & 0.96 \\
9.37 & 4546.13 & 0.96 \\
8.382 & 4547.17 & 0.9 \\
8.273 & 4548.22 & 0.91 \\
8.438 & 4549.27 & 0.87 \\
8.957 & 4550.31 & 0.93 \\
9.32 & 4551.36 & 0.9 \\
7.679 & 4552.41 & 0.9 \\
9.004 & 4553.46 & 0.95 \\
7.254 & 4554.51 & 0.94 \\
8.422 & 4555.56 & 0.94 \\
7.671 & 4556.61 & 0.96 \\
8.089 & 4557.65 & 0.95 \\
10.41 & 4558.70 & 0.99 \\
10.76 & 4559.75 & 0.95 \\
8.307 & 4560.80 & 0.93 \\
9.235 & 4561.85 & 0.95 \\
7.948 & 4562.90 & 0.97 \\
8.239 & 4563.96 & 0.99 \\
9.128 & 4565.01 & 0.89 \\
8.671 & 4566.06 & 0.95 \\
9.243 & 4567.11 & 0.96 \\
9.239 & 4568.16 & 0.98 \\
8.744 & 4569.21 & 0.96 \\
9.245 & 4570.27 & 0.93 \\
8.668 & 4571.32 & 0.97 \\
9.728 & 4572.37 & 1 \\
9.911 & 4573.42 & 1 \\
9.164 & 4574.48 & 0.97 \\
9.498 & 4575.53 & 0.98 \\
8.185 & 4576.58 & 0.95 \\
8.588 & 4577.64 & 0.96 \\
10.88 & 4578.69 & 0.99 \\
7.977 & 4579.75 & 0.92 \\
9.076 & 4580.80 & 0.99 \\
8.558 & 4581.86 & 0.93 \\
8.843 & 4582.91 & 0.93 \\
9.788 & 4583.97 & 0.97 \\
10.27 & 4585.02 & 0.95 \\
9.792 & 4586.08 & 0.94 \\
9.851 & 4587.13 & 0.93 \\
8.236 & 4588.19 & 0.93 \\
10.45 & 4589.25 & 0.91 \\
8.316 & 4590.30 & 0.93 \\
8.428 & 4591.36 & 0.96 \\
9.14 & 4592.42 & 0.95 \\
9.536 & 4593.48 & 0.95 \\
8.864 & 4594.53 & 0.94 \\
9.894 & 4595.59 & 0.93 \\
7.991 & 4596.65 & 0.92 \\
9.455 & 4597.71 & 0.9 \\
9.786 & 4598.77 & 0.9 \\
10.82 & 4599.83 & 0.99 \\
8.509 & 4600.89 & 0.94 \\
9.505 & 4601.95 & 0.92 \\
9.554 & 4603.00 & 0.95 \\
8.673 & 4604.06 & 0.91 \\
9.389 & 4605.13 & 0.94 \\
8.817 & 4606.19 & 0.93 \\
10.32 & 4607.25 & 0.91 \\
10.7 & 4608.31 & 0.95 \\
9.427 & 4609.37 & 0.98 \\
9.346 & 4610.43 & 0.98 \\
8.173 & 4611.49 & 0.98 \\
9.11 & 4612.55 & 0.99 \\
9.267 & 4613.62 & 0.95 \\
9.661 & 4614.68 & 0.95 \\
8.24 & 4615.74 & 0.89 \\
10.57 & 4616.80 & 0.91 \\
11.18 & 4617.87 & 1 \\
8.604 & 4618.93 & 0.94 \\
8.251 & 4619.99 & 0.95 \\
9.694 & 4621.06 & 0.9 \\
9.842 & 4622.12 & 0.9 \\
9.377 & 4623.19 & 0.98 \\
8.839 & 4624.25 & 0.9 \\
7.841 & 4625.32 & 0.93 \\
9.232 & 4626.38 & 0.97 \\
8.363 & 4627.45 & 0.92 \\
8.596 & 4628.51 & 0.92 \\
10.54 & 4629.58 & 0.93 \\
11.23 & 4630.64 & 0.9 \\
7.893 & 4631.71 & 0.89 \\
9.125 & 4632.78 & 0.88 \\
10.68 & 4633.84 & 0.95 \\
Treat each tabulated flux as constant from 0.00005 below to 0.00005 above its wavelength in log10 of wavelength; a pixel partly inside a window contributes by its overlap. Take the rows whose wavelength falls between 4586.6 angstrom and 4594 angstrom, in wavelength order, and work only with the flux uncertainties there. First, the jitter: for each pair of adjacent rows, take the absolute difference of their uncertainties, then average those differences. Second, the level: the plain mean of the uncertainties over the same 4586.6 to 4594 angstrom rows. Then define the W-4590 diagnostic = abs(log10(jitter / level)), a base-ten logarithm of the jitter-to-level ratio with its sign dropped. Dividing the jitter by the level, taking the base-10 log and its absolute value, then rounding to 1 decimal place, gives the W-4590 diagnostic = 1.8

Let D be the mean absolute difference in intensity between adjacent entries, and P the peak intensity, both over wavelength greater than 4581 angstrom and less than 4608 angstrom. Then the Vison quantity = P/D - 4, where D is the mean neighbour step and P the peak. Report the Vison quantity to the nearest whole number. 7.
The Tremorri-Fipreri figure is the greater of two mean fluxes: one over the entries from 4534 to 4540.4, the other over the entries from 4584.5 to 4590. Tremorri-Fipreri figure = 9.7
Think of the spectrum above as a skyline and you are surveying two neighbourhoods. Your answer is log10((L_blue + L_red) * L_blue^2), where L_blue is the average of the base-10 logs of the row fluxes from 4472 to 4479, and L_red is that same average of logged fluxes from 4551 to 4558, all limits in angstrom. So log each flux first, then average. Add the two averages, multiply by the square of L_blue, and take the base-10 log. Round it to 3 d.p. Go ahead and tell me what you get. 0.221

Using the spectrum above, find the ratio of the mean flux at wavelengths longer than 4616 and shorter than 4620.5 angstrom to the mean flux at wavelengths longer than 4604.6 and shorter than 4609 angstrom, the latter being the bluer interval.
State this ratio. 0.98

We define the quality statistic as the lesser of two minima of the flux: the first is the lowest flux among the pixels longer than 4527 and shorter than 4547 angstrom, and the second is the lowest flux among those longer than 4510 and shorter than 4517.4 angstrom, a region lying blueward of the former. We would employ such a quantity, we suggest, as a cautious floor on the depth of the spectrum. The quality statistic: 6.2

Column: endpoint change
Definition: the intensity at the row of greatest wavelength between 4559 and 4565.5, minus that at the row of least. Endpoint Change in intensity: -1.6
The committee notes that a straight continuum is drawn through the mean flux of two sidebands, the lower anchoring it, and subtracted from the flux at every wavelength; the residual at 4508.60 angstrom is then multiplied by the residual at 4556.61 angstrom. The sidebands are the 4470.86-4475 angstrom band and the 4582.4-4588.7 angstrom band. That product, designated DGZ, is -1.6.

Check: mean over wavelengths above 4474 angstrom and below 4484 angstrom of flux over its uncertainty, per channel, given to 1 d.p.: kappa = 8.6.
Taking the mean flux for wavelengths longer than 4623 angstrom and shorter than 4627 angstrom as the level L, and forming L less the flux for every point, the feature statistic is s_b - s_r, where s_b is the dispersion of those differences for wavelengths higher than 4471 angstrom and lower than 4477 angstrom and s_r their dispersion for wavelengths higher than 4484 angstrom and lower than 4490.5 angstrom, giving 0.02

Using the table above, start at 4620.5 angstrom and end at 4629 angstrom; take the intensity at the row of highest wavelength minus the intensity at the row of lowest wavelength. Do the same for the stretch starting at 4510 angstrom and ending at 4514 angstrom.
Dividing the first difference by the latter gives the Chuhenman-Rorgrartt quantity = 12.9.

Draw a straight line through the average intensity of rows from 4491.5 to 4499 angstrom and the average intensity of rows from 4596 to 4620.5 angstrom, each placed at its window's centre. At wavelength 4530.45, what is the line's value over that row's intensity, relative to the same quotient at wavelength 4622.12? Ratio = 1.1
